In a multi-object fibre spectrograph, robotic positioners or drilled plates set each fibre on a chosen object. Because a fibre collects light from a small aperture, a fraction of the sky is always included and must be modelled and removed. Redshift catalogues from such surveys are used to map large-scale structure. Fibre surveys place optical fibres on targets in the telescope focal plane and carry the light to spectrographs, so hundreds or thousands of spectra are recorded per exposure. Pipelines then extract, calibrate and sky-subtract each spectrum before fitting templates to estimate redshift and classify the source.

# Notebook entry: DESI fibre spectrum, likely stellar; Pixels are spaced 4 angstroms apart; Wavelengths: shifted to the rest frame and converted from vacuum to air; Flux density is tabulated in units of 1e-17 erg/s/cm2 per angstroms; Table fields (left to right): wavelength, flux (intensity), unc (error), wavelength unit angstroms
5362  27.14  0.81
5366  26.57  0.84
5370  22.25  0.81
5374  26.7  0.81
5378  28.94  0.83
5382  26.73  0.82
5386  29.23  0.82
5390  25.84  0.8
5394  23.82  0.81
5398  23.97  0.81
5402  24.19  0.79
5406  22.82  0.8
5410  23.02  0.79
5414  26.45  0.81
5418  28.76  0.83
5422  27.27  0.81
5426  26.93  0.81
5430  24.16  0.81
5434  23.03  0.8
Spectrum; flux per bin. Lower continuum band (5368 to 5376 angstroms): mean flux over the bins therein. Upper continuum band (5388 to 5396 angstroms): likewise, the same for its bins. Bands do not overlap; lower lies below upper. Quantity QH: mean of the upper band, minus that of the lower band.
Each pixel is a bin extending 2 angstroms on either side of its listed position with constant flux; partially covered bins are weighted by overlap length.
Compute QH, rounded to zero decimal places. 0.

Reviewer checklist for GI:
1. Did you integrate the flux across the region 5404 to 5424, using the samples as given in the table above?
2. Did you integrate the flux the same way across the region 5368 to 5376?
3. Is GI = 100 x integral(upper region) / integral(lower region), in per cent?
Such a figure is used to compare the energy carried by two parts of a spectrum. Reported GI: 262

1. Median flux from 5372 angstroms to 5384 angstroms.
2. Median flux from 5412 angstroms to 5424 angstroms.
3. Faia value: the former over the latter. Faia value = 0.98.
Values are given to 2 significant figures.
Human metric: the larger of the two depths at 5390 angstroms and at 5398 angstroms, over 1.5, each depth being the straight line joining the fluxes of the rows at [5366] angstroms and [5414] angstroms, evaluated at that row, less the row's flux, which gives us 1.7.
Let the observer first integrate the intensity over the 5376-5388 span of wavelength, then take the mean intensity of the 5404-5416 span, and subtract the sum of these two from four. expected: -360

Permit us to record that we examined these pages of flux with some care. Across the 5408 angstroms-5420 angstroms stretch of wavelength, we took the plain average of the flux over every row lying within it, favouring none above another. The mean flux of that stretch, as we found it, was 26.1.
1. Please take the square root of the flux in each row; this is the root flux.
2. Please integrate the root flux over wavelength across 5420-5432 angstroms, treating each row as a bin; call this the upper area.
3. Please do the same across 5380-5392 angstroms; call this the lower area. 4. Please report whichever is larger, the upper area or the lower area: 62.6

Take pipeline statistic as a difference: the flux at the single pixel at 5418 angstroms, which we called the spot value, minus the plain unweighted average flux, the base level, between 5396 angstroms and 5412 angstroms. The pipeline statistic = 5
